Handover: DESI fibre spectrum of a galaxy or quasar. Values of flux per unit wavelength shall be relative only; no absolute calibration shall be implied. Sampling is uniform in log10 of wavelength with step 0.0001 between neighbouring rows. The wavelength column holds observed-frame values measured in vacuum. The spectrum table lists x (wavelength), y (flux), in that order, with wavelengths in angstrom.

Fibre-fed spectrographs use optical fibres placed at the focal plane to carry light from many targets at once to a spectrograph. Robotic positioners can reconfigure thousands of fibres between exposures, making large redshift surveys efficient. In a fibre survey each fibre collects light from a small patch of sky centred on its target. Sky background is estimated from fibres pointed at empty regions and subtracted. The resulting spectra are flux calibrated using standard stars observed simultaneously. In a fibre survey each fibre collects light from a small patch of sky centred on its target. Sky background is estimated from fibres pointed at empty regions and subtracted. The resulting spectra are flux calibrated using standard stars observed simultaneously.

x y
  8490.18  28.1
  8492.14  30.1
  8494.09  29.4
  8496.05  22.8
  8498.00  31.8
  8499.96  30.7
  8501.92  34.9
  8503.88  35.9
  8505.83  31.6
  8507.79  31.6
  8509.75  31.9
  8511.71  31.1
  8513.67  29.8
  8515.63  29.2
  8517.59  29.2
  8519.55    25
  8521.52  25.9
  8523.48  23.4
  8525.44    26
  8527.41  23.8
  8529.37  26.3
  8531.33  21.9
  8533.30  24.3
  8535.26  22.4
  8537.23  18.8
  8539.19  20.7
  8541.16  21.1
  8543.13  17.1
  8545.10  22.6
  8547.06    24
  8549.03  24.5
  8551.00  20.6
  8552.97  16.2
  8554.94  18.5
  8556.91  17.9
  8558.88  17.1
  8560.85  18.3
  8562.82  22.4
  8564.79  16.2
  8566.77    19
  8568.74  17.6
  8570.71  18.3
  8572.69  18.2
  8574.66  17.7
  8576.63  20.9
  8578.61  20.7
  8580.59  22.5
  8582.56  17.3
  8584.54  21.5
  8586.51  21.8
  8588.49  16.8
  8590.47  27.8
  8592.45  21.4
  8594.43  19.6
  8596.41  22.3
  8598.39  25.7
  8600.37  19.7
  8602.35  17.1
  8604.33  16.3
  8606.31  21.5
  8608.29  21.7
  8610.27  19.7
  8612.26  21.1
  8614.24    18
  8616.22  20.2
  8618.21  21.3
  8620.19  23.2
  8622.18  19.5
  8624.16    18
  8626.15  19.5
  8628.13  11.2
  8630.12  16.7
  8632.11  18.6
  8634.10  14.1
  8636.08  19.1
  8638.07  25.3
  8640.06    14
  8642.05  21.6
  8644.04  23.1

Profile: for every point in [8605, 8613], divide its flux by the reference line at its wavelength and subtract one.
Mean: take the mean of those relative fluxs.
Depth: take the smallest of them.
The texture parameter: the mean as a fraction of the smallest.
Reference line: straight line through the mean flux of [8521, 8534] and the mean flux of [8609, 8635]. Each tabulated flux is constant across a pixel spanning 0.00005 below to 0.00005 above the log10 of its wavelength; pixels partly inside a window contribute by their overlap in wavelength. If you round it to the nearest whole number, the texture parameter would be 4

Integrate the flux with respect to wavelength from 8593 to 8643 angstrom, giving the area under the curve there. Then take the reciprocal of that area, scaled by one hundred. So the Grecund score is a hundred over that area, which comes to 0.10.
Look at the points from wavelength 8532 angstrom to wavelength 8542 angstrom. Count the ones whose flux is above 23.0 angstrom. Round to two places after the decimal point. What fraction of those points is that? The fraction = 0.20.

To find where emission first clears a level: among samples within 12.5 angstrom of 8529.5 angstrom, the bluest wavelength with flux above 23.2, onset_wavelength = 8517.59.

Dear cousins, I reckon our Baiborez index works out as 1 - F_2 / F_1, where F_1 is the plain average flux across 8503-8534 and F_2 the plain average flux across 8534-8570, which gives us 0.29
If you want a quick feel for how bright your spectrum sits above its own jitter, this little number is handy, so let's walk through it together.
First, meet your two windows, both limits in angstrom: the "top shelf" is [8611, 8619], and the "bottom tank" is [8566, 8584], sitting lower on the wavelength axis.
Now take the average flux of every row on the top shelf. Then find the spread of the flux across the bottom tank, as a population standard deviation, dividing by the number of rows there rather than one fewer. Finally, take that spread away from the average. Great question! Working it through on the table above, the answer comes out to 18.4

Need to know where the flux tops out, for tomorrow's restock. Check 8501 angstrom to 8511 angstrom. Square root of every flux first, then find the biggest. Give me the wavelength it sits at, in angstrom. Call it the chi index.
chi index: 8503.88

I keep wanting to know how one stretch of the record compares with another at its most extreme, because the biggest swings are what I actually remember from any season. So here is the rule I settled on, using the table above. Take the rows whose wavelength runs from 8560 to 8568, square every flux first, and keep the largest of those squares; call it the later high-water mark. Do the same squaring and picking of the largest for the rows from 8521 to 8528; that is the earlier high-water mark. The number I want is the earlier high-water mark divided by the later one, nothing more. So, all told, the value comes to 1.35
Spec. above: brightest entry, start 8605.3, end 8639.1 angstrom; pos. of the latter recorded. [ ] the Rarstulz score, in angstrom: 8638.07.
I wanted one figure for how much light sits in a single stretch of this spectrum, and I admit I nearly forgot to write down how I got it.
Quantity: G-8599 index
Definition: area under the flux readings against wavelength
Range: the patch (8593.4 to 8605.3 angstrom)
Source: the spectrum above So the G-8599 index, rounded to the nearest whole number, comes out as 239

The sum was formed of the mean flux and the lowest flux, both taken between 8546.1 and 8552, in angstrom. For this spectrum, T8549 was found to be 44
